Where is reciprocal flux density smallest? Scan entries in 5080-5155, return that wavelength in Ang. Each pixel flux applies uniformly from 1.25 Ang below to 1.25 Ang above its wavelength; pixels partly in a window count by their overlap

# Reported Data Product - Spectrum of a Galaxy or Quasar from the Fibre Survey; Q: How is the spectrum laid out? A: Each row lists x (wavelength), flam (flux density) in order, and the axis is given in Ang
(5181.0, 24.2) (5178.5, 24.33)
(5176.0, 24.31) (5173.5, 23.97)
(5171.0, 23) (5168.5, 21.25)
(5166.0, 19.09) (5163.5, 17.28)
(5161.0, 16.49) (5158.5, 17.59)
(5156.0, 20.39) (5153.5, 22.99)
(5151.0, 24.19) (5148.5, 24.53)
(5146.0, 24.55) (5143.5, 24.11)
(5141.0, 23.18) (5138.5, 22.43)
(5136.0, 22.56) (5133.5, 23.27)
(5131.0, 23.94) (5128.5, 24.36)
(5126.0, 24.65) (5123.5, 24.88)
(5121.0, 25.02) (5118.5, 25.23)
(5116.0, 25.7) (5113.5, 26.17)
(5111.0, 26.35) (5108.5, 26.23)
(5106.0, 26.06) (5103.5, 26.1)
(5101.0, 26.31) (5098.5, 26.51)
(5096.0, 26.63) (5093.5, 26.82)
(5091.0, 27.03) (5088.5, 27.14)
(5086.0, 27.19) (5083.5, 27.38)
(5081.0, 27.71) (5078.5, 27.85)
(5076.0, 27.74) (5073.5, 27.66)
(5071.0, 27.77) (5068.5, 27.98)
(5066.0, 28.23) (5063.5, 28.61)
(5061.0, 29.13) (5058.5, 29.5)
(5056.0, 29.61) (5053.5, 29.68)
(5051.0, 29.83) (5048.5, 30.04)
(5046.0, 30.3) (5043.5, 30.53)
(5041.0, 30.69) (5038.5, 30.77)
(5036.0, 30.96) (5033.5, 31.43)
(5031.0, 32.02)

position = 5081.0 Ang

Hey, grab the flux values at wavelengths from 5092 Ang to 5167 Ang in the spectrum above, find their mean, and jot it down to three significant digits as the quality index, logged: 23.8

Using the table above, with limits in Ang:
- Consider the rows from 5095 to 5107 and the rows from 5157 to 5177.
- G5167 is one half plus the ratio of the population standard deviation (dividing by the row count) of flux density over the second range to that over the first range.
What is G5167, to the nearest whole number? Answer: 14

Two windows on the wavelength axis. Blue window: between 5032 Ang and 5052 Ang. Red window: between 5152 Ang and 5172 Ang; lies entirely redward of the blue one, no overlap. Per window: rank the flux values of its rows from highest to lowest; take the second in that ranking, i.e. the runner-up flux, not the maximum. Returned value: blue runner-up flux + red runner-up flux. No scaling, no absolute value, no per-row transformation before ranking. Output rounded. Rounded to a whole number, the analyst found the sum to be 54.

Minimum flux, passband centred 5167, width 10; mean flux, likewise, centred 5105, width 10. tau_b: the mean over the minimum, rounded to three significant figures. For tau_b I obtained 1.51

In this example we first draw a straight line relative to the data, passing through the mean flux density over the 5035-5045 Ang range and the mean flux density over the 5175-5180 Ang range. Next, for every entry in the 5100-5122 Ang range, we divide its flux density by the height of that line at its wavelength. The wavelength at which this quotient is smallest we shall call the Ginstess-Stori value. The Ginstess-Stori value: 5121.0 Ang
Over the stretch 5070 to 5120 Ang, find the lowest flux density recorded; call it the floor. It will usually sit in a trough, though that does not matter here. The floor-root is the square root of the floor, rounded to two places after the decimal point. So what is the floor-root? 5.02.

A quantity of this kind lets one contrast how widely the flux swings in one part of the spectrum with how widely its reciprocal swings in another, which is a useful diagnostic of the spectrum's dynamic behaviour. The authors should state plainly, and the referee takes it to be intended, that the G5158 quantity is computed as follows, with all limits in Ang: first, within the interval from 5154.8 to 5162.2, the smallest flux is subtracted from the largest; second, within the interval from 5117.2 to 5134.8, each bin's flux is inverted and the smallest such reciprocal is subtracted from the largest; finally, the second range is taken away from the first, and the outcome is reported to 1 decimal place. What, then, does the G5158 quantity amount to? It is 3.9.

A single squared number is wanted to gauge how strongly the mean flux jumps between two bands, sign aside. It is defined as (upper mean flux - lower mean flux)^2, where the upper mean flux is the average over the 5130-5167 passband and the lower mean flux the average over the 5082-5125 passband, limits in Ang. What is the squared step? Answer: 20.3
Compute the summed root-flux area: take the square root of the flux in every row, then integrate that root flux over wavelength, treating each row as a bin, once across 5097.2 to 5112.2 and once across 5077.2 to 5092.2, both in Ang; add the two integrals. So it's 155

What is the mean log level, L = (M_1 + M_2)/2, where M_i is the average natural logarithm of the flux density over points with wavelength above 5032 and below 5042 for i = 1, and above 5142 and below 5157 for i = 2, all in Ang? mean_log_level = 3.29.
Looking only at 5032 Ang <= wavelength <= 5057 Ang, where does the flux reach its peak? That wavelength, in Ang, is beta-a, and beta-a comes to 5033.5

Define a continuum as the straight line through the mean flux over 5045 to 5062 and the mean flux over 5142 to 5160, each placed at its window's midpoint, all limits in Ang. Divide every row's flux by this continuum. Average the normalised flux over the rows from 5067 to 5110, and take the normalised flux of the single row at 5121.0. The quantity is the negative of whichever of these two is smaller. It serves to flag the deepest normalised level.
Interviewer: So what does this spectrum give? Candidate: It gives -1.00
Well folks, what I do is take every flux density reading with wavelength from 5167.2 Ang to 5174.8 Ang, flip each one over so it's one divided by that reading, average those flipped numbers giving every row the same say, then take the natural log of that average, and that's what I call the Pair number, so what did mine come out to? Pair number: -3.12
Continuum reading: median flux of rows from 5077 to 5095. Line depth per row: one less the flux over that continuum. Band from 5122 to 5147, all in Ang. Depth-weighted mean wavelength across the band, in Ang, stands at 5135.4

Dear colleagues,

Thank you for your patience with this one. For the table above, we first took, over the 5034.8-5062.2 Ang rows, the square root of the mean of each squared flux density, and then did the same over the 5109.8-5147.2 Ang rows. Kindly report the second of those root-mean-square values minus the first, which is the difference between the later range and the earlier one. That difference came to -5.6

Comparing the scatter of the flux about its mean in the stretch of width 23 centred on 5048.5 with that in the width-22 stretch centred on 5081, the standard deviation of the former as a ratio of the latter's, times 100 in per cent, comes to 155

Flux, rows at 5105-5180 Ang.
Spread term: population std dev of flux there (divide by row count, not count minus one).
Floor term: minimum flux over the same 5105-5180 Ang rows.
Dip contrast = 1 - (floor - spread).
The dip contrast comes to -13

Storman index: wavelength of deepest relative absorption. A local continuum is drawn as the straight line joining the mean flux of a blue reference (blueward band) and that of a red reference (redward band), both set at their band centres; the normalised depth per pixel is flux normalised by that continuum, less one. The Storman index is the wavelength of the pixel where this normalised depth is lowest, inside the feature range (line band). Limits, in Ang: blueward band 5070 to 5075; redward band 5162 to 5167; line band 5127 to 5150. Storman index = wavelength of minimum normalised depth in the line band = 5136.0 Ang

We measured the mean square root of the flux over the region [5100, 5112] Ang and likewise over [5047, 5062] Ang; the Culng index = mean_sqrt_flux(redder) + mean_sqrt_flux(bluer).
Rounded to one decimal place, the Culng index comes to 10.6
